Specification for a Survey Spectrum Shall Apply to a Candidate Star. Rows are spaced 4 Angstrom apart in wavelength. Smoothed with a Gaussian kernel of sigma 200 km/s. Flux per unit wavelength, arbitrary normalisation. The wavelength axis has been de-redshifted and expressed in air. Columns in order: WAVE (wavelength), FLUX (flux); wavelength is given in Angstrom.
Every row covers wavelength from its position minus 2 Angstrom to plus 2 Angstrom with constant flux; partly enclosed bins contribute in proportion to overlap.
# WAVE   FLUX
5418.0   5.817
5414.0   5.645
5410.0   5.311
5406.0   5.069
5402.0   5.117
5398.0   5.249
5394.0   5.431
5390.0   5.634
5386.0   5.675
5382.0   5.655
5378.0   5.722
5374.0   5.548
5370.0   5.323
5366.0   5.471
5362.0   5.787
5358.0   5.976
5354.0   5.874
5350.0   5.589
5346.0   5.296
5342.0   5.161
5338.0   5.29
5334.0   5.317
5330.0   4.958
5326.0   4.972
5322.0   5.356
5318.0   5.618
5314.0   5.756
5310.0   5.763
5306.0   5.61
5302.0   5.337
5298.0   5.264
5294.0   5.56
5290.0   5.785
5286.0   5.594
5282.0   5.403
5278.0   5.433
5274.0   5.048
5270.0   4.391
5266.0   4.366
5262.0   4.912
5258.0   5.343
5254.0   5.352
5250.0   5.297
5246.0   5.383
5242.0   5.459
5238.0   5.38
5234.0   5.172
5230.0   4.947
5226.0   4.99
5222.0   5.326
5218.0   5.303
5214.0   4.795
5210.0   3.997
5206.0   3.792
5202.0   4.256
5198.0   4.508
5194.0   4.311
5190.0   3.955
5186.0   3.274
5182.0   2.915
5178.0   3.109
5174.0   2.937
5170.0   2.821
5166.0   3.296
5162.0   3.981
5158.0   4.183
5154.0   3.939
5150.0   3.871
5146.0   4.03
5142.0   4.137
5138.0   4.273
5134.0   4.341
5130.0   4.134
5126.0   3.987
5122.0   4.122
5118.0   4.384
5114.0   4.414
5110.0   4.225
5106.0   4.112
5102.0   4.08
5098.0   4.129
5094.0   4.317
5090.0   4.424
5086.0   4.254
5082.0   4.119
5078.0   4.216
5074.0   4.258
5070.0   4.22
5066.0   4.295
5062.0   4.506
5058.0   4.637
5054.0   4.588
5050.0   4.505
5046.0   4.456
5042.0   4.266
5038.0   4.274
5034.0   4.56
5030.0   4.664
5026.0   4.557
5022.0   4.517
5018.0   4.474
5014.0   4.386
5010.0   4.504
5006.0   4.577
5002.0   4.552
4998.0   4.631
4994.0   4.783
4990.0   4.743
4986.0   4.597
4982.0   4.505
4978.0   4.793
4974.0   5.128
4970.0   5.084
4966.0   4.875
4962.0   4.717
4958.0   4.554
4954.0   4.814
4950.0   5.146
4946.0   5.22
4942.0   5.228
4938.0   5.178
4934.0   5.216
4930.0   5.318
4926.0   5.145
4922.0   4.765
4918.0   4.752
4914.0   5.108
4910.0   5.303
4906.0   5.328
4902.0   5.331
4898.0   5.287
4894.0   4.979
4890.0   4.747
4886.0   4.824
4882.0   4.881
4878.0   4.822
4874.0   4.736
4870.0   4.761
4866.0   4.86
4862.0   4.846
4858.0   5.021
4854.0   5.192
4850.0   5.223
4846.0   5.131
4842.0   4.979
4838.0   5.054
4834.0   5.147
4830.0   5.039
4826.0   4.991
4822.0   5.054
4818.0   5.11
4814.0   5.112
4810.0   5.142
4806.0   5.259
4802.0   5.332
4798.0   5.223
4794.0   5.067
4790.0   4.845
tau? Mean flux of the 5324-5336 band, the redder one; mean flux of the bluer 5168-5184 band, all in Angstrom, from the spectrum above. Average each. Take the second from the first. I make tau 2.1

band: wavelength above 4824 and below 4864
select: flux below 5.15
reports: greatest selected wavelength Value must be 4862.0 Angstrom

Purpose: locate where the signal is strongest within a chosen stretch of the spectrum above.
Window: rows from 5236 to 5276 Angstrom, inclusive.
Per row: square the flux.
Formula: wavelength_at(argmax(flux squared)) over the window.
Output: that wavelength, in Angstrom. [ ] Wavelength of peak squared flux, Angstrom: 5242.0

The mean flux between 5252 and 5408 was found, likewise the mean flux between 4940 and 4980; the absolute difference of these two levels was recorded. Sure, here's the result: 0.43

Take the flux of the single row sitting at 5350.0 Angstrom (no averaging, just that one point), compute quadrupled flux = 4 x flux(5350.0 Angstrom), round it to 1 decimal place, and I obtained 22.4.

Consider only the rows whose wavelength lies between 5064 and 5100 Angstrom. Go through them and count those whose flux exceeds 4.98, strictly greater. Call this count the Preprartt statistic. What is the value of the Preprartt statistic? 0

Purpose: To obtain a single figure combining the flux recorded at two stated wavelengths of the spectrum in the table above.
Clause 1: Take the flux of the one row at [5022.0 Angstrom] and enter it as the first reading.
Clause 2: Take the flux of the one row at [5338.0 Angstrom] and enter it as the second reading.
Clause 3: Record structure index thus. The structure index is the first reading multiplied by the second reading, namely 24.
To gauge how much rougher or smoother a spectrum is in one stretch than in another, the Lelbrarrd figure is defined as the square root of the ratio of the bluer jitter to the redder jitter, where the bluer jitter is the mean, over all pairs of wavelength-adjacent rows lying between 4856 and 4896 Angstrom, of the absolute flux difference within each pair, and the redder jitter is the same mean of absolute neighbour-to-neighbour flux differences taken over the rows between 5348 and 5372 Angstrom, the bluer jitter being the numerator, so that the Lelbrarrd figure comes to 0.7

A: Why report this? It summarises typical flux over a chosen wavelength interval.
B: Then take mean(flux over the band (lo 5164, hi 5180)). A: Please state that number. 3.04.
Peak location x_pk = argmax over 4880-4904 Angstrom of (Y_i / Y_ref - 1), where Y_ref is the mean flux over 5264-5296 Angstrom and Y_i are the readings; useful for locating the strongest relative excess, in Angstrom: 4902.0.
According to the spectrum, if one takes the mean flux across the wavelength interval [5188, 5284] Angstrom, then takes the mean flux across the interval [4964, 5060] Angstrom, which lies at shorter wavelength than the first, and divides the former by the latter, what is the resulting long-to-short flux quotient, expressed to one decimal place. 1.1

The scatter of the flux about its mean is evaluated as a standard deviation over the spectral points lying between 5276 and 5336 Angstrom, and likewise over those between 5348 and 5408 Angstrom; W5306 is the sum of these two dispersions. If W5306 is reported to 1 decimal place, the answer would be 0.5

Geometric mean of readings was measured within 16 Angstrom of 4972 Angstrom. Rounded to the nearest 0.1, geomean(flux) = 4.8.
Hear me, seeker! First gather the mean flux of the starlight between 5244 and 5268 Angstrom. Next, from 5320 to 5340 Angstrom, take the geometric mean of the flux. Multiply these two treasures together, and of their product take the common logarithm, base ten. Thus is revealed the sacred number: 1.42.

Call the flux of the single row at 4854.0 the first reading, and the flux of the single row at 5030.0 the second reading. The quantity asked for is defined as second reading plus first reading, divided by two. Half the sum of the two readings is 4.9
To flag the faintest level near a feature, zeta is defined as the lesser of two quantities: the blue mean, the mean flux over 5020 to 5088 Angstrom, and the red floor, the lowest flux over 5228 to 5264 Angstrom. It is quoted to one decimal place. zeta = 4.4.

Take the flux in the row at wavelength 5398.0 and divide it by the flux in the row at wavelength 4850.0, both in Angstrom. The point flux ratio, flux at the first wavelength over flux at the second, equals 1.00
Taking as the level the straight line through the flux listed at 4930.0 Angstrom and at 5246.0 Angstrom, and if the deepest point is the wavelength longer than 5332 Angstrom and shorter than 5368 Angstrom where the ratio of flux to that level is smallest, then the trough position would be 5342.0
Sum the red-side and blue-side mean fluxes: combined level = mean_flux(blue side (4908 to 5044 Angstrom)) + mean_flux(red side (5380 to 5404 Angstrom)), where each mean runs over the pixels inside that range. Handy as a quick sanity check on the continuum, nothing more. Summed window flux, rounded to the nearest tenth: 10.3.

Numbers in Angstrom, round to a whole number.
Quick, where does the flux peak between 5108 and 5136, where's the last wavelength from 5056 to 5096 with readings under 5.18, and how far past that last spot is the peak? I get 20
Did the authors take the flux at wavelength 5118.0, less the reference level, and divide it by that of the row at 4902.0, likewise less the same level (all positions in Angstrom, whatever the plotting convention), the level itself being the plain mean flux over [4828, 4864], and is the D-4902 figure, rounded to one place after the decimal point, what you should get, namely -2.6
